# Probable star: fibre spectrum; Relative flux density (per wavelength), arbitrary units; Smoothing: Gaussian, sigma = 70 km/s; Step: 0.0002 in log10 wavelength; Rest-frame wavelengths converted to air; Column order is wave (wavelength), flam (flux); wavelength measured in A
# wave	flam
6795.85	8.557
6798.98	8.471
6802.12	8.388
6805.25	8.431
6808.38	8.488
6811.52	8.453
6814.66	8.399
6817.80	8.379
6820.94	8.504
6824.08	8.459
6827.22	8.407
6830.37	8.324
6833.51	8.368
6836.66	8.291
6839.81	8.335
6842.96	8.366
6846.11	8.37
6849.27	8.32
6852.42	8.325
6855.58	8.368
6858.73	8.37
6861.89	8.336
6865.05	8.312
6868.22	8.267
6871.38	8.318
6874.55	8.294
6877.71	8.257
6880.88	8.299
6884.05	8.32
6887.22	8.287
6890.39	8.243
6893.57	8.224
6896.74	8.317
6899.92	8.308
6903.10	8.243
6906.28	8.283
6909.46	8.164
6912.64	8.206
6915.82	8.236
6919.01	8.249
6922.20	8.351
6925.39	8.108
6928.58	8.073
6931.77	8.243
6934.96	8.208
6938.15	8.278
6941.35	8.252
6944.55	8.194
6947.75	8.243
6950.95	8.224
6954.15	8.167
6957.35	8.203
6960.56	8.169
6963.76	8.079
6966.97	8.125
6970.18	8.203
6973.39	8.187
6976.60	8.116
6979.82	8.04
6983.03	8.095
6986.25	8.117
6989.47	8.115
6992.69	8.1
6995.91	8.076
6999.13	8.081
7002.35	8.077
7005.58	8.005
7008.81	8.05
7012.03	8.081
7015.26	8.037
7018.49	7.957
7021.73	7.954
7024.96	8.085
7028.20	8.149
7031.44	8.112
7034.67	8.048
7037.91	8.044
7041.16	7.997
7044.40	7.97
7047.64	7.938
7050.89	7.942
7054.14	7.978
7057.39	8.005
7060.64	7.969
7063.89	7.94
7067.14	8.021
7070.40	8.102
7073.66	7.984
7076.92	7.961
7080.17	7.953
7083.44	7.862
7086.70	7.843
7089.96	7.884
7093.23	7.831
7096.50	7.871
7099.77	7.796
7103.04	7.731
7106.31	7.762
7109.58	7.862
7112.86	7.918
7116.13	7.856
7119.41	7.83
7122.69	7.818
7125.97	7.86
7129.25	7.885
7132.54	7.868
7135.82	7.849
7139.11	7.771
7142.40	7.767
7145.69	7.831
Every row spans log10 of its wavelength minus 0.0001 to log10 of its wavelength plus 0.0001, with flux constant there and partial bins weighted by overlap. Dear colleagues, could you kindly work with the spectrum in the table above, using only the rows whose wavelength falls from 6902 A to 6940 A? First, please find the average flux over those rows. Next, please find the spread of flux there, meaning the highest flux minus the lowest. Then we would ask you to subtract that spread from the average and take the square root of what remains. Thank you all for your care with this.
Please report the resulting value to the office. 2.82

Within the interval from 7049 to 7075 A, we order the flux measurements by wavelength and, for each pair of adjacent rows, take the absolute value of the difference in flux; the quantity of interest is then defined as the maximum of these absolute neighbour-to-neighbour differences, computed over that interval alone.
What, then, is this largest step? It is 0.12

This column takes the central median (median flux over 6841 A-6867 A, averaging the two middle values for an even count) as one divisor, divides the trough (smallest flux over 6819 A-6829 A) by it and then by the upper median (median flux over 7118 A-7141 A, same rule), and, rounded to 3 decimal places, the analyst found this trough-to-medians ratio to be 0.128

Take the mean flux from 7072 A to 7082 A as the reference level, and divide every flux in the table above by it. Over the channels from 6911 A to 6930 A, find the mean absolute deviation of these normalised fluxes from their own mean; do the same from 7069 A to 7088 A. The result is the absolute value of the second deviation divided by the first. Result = 0.9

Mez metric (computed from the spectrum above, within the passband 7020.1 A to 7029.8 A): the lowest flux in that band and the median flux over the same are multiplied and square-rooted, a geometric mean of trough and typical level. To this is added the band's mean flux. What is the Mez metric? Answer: 16.1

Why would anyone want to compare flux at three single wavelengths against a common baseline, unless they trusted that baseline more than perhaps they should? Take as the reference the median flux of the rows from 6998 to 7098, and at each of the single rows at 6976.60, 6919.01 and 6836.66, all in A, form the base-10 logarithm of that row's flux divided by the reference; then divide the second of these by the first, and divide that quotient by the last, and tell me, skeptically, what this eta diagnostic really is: 122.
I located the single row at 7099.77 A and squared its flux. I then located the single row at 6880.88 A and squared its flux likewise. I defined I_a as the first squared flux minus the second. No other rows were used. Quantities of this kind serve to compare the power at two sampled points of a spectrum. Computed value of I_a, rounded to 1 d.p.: -8.1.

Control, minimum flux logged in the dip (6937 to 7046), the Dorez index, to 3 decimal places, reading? 7.954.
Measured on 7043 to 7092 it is 7.843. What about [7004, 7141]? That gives 7.731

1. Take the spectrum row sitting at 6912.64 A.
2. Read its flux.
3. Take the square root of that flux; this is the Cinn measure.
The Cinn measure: 2.86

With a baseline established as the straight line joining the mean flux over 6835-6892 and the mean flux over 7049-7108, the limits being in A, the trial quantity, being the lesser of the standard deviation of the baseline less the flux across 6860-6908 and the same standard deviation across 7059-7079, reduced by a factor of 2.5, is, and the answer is 0.013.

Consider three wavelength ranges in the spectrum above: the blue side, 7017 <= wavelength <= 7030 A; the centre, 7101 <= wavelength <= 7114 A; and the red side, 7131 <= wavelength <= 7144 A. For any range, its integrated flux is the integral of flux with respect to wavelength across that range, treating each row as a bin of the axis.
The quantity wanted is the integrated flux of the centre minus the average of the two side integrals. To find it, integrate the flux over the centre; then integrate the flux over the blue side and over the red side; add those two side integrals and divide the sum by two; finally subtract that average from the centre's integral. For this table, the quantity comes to -1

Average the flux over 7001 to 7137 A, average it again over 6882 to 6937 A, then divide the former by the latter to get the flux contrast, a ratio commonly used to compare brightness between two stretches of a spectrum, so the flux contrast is 0.964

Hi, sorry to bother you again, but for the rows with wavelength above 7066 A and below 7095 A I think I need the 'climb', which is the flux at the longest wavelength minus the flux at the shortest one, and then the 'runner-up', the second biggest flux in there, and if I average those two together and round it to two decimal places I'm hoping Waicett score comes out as 3.92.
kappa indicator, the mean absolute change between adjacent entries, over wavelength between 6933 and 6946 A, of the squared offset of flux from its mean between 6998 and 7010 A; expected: 0.019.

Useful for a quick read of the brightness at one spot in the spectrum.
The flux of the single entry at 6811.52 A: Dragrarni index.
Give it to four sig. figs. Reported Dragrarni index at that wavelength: 8.453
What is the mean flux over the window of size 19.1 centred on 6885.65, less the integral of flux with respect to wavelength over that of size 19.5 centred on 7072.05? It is -148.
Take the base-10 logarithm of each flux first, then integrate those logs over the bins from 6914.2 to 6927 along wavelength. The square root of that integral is 3.42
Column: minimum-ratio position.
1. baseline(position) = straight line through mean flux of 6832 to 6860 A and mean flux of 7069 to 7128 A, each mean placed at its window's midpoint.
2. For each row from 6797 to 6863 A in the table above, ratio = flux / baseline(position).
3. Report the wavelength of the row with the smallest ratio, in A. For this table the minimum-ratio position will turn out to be 6836.66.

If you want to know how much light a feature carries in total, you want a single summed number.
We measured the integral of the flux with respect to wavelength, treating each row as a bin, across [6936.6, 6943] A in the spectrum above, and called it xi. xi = 52.8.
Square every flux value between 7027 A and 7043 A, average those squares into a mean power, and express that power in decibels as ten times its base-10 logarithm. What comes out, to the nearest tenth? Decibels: 18.1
